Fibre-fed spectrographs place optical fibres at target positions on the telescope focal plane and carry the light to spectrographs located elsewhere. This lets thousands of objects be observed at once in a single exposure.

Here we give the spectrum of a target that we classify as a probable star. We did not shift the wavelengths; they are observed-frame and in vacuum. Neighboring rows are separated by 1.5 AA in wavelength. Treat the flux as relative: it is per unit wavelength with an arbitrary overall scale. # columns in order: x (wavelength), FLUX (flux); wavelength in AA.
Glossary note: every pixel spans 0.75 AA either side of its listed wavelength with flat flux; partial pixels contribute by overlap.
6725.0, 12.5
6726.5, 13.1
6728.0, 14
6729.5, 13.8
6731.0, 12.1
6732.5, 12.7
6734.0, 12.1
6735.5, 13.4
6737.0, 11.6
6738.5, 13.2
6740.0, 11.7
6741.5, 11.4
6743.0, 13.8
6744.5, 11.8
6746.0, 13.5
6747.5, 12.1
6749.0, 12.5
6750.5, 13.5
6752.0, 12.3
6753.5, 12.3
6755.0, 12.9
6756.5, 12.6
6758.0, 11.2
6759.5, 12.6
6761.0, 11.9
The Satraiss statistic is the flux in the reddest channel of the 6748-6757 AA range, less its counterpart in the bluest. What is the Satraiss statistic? 0.10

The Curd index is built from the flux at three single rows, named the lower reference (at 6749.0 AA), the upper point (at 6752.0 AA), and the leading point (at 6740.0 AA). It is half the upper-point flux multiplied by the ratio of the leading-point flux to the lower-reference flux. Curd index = 5.8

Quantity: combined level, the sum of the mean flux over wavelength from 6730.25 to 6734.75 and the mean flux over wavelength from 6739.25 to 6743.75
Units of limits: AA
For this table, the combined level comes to 24.6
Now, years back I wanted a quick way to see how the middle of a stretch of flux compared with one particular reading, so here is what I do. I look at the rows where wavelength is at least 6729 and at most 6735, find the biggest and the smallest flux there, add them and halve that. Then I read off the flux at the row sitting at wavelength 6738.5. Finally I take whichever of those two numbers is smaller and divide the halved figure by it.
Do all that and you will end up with 1.00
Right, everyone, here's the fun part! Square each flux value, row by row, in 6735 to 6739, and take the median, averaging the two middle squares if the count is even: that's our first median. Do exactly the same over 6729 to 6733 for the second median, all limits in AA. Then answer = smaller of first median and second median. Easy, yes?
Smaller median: 161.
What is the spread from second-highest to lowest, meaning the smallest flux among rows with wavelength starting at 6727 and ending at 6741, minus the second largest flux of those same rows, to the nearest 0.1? -2.2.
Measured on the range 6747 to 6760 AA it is -1.7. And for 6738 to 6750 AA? -2.1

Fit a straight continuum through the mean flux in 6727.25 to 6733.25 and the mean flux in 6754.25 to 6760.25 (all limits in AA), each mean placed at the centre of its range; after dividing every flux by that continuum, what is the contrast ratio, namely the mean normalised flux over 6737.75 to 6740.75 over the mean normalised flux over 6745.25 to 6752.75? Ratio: 0.95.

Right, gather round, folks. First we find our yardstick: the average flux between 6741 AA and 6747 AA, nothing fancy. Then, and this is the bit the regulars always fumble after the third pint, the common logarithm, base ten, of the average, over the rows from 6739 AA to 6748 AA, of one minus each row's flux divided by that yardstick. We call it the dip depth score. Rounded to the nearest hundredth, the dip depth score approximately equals -1.72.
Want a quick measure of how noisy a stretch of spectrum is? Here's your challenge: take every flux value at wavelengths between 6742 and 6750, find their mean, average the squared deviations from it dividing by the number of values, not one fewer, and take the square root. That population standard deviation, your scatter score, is 0.78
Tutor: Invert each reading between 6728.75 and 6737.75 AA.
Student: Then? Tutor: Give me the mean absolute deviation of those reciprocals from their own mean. 0.0043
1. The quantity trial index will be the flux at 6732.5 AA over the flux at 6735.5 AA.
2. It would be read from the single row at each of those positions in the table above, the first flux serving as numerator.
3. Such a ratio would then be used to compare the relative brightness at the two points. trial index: 0.95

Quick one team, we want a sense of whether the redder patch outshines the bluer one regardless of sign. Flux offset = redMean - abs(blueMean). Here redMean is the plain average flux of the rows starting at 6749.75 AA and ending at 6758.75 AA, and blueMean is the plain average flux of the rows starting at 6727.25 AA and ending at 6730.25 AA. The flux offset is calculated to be -1.4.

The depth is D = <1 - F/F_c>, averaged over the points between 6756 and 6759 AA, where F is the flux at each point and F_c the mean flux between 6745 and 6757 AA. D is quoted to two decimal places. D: 0.06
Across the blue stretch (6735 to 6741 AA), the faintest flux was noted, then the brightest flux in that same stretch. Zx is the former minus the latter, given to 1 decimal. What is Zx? -1.8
